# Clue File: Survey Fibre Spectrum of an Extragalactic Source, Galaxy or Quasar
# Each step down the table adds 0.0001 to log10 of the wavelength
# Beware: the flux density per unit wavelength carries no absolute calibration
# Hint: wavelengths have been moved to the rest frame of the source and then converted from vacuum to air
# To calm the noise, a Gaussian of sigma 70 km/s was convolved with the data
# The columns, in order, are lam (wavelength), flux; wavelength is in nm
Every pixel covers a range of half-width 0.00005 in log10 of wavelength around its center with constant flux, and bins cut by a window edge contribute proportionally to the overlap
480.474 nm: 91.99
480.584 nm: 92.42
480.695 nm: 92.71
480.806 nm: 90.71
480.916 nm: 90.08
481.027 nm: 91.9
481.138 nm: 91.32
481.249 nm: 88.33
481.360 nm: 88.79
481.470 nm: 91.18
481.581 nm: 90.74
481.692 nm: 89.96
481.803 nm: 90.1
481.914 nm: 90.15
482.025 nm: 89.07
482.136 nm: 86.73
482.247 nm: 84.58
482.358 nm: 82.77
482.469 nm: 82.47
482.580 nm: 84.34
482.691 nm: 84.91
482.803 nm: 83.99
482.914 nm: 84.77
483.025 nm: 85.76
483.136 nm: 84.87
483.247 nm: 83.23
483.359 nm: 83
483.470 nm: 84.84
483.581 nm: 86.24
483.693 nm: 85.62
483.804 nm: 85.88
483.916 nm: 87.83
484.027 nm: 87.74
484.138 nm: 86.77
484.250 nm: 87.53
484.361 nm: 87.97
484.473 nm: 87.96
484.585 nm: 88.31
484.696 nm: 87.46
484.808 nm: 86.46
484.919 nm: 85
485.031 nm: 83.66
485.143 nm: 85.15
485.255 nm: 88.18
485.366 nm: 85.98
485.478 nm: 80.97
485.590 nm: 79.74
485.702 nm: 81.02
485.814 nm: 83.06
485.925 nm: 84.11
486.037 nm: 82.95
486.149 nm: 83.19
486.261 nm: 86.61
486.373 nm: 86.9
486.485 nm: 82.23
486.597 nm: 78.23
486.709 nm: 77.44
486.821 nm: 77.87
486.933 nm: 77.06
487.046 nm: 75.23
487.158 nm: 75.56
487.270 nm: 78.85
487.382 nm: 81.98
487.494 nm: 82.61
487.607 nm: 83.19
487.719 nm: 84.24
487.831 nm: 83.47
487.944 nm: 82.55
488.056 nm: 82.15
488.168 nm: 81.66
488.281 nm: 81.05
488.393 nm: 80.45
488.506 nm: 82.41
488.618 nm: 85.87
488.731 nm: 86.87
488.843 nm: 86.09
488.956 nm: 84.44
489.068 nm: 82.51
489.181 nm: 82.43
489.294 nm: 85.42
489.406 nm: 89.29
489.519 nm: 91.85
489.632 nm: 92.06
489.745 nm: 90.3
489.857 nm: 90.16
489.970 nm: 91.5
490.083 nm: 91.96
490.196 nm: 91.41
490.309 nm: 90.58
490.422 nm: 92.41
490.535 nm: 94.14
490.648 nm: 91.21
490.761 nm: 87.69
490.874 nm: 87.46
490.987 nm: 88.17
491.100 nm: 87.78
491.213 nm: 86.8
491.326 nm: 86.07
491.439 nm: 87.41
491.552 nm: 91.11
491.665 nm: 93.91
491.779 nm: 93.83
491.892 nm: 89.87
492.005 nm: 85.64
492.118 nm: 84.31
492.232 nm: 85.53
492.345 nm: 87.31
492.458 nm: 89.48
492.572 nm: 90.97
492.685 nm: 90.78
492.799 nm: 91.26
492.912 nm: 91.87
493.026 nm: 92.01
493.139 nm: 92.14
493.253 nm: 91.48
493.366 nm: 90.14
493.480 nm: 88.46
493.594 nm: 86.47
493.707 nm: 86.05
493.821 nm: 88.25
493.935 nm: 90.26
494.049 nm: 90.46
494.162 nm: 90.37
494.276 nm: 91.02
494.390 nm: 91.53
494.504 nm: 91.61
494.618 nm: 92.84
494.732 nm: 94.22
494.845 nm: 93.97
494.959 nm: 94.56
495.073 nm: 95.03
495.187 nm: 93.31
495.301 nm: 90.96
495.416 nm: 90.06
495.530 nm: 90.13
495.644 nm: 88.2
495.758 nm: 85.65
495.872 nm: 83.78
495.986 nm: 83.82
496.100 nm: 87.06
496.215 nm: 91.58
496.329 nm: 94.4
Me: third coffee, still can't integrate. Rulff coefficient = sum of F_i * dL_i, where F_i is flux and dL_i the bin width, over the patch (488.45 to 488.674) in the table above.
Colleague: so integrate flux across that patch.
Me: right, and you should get 18.9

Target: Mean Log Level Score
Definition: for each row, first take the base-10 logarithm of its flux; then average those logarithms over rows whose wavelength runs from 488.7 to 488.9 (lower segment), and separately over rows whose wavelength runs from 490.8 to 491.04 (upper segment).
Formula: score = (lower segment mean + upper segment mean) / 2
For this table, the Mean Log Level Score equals 1.94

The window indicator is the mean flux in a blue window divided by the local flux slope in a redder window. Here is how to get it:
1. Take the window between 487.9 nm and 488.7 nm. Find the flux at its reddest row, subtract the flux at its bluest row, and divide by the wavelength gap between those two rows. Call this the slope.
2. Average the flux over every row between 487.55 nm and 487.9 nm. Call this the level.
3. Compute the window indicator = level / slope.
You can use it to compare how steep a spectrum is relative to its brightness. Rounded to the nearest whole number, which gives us 17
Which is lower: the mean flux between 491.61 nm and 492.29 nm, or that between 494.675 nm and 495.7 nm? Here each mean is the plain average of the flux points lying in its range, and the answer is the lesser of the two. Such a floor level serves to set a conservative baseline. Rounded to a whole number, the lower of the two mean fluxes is 89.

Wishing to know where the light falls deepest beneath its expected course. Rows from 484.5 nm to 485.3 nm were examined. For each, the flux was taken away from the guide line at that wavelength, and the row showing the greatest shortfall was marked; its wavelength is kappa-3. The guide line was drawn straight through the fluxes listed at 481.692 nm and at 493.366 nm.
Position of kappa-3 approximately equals 485.031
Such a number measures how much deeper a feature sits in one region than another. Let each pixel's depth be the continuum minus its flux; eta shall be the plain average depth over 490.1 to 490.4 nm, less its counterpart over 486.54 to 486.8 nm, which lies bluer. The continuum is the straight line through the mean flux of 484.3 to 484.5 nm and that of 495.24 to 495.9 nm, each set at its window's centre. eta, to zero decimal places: -13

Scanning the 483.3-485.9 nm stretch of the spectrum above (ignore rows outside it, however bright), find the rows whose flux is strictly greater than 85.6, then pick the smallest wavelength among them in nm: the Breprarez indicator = 483.581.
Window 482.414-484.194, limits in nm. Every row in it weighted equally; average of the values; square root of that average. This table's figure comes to 9.23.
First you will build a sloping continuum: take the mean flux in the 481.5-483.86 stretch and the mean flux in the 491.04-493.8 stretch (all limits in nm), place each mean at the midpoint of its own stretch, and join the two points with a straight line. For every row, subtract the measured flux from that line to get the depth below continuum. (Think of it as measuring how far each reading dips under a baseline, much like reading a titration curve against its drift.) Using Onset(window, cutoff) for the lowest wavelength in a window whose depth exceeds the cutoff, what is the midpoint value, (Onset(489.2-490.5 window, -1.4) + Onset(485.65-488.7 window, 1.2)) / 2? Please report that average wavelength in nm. 487.50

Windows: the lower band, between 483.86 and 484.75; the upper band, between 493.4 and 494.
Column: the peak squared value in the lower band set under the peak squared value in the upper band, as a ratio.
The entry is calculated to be 1.04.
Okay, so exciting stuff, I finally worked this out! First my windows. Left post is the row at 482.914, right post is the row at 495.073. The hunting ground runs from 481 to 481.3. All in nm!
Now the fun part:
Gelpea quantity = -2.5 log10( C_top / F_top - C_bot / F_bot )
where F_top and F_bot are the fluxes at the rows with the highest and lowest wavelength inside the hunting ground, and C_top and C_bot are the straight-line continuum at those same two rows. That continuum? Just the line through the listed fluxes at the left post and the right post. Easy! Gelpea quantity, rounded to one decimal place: 3.5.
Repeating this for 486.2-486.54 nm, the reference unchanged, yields 3.1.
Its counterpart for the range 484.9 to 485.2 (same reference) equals 8.4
